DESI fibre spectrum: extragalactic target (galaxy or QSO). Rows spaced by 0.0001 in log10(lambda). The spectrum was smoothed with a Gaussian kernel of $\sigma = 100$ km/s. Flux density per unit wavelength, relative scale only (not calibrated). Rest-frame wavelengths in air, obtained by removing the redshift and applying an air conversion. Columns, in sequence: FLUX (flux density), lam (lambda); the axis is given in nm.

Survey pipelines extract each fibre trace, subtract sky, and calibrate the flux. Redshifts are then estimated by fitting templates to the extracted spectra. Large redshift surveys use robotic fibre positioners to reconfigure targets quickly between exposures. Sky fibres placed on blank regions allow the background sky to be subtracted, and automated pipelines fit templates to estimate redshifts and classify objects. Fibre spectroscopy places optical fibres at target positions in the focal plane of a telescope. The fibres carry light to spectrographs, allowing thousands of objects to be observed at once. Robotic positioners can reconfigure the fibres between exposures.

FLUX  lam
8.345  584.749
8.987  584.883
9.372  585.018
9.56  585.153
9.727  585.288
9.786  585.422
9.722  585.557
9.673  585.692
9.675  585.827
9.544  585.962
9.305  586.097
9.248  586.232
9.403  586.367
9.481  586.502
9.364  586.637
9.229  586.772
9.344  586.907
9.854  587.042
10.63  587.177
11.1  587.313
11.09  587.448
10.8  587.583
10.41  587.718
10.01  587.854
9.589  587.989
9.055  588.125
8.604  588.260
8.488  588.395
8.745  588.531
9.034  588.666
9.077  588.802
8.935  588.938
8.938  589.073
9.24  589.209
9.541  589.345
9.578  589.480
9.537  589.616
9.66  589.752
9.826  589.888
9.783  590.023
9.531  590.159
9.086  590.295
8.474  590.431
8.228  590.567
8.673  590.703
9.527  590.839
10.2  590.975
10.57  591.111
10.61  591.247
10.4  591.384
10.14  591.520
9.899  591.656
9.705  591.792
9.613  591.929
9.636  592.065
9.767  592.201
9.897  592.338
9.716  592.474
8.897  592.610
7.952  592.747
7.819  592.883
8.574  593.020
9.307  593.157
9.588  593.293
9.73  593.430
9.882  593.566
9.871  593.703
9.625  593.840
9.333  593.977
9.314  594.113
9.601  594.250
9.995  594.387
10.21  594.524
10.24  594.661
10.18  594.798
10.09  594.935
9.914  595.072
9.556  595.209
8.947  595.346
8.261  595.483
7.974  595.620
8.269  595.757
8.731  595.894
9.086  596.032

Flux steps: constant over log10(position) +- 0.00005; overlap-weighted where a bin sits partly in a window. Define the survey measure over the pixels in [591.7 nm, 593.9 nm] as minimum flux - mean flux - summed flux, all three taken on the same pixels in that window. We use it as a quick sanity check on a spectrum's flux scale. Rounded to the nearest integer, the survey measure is -151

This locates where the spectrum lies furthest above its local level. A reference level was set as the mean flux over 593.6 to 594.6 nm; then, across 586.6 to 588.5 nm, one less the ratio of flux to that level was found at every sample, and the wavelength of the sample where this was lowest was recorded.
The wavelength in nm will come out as 587.313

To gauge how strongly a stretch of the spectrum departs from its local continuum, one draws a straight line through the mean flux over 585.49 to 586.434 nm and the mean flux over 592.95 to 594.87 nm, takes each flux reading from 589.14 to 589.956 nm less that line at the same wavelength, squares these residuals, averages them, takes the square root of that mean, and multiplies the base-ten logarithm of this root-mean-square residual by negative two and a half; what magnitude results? 1.9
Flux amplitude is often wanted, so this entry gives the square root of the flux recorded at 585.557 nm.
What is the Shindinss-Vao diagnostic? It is 3.118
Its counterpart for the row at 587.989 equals 3.097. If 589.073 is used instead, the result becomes 2.990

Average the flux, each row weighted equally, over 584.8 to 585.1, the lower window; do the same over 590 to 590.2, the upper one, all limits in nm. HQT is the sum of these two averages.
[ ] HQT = 18.8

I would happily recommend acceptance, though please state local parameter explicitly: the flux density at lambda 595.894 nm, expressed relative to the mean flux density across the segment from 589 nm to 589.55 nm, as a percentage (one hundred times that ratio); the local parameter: 94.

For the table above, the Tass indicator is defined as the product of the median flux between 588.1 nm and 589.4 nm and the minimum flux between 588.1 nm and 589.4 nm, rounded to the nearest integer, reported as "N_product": 76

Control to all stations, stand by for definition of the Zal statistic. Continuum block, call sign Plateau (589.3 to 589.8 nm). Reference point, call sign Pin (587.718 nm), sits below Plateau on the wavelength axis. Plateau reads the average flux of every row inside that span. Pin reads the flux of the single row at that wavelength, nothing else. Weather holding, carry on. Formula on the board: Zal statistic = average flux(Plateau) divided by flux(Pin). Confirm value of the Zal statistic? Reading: 0.92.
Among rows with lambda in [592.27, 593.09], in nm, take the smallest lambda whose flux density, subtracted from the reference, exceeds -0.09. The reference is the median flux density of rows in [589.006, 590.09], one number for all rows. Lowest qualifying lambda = 592.610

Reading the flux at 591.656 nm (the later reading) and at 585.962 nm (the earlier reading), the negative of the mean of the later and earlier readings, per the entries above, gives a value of -9.72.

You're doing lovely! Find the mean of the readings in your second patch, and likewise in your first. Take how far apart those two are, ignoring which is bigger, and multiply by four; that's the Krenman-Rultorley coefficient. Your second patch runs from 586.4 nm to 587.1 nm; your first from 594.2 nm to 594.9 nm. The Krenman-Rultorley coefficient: 2.4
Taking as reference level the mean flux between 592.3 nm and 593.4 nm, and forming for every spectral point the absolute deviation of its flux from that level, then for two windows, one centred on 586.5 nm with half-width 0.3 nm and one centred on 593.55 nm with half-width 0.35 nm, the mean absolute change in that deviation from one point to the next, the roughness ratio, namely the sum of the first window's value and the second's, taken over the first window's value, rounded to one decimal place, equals 2.1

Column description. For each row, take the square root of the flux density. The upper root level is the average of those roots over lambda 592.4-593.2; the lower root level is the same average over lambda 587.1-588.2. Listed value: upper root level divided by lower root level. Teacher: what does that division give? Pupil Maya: 0.92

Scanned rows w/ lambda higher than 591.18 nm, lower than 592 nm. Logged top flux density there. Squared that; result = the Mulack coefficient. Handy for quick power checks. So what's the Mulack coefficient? 113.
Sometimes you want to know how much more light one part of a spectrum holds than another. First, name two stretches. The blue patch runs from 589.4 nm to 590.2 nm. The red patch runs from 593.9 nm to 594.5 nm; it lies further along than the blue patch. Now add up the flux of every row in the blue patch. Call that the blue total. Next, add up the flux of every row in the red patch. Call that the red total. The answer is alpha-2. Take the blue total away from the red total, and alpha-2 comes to -20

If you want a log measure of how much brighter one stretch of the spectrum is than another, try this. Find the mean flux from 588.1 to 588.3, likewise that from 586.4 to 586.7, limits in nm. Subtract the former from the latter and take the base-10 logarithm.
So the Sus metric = -0.2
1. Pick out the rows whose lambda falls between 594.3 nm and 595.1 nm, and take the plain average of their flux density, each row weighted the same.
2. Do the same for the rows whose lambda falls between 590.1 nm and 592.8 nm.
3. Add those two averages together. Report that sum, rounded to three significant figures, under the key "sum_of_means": 19.6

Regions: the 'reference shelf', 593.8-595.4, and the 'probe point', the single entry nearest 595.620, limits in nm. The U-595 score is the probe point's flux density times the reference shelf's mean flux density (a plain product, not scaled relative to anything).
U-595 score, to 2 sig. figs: 78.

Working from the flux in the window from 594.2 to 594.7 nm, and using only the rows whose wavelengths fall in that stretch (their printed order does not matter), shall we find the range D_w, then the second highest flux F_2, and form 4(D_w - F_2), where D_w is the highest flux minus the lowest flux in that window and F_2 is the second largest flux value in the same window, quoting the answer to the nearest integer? -38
